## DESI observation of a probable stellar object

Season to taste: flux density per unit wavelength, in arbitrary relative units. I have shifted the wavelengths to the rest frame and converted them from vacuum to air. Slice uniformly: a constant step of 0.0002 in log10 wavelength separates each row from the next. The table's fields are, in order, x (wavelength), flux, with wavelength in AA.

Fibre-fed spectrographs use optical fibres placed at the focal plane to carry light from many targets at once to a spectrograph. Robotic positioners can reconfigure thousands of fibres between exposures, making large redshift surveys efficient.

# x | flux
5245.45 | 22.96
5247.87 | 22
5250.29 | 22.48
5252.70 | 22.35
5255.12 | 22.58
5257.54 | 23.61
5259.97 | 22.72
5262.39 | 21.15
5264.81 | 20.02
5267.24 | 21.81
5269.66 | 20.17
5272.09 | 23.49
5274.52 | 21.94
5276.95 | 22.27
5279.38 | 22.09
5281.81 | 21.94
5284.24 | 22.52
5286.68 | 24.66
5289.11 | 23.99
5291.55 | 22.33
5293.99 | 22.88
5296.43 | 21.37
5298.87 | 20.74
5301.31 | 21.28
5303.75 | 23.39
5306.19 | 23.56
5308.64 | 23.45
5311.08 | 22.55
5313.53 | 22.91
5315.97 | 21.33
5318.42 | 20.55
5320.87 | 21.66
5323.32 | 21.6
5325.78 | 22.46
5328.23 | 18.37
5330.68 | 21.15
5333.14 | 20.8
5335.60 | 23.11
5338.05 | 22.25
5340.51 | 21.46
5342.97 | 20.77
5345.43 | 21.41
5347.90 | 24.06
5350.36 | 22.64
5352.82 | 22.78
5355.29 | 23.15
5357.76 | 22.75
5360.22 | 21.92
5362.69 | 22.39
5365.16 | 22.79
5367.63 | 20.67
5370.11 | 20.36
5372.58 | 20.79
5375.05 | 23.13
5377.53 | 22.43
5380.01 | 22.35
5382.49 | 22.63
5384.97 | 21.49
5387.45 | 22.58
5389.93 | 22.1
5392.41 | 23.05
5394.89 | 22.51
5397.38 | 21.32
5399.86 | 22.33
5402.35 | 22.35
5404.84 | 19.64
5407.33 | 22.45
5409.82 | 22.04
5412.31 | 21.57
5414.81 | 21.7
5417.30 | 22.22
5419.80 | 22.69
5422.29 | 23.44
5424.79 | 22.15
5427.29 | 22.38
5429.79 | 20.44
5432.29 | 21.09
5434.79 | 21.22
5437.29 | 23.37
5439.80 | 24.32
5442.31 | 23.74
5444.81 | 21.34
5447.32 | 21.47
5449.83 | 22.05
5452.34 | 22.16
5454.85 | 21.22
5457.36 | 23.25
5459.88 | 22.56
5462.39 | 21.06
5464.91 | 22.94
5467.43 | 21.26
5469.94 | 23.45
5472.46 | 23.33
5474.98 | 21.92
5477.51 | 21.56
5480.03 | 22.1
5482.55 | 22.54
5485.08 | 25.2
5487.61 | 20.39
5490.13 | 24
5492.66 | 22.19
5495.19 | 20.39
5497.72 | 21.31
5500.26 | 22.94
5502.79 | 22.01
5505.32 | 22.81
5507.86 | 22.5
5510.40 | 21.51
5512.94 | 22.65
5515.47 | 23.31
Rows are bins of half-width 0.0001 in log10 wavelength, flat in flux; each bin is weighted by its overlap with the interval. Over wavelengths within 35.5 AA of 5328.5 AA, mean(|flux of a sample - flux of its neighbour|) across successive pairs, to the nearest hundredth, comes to 1.05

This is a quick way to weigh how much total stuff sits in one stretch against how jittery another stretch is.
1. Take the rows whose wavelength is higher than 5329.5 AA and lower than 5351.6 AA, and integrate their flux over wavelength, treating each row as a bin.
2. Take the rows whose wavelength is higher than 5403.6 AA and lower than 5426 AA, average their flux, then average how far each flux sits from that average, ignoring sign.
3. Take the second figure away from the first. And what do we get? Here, 485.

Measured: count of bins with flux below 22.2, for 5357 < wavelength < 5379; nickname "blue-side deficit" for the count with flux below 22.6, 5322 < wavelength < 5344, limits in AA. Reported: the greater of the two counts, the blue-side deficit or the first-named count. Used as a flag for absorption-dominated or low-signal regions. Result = 8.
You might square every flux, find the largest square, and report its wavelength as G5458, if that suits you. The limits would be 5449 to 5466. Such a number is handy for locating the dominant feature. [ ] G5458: 5457.36 AA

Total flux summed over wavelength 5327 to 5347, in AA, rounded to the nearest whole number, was 169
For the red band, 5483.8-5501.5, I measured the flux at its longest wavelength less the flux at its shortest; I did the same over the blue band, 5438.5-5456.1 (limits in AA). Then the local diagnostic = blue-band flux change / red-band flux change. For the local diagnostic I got 1.4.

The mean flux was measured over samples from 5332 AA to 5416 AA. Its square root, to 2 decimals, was 4.70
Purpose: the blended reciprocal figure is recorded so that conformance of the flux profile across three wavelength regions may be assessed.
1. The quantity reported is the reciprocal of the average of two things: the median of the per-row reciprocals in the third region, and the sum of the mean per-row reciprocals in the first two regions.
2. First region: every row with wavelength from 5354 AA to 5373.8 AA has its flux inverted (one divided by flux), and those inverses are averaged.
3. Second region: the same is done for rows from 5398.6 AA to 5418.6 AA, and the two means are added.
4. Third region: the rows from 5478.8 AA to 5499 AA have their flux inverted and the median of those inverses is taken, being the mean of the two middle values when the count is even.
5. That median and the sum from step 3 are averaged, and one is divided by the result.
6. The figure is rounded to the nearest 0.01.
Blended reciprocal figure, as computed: 14.60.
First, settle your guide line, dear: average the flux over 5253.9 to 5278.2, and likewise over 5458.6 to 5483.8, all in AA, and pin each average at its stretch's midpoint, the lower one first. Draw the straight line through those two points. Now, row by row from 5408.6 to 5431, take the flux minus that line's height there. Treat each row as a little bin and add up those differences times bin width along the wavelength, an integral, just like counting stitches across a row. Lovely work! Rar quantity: -3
